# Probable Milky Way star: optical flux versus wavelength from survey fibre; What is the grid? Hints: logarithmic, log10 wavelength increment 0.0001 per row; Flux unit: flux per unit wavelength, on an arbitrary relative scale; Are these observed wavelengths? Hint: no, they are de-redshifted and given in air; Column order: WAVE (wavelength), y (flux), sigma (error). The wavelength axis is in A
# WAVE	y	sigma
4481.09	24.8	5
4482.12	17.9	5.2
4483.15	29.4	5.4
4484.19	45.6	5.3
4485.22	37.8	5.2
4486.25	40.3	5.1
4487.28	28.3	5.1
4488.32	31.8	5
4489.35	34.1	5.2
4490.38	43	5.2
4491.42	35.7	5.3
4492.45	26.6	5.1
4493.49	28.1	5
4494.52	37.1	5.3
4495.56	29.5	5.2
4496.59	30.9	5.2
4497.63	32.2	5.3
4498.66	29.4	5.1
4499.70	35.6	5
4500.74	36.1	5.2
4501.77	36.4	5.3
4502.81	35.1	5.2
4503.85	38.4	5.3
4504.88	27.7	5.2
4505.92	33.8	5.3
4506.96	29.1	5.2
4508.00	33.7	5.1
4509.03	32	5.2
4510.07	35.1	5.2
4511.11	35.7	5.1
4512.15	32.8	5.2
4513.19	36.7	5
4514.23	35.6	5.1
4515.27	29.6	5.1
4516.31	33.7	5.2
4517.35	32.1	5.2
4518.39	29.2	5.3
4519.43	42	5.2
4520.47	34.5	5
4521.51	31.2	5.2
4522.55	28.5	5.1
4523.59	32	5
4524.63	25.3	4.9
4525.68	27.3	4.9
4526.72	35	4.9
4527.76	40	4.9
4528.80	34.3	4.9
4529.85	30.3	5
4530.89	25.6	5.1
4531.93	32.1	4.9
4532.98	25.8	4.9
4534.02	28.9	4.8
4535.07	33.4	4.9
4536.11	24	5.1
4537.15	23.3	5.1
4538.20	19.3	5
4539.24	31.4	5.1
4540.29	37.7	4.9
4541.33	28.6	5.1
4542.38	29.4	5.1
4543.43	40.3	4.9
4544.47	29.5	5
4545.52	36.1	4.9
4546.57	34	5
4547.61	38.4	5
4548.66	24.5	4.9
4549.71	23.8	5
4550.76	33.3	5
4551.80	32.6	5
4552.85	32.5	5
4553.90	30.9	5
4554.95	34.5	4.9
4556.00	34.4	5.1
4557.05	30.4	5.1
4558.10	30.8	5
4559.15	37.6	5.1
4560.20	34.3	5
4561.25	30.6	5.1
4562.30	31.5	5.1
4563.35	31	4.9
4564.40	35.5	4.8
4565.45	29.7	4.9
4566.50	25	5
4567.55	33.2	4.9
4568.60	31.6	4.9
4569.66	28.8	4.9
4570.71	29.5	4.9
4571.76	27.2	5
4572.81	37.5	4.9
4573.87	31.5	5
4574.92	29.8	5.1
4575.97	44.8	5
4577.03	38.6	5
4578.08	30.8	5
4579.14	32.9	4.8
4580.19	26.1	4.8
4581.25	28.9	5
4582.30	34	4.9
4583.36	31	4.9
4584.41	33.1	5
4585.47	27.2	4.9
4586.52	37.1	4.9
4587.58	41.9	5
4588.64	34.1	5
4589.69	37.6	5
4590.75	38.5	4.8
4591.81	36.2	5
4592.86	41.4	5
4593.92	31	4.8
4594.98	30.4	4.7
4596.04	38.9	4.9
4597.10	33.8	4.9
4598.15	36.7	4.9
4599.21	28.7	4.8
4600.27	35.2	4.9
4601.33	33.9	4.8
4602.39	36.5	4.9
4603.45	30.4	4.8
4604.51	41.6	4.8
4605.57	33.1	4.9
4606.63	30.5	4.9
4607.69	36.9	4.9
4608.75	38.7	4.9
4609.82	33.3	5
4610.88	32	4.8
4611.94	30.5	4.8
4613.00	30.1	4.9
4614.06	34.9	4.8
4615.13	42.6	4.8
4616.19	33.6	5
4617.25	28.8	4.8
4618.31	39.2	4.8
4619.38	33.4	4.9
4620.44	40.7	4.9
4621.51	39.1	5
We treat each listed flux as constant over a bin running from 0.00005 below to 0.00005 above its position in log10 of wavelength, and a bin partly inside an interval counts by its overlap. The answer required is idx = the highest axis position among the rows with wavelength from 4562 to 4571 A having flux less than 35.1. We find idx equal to 4570.71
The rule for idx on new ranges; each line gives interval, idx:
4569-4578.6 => 4578.08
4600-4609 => 4606.63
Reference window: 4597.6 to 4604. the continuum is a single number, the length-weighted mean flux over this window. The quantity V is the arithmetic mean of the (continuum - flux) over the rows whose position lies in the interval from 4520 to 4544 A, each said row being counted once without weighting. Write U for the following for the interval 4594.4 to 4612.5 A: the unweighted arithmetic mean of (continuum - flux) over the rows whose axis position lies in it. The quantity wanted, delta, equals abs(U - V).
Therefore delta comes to 3.8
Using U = -0.6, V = 3.3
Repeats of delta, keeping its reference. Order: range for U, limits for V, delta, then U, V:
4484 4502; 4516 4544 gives 3.4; -0.7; 2.7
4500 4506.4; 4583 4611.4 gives 0.2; -1.0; -1.2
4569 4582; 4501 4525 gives 0.9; 1.4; 0.6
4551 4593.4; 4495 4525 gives 0.2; 0.5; 0.7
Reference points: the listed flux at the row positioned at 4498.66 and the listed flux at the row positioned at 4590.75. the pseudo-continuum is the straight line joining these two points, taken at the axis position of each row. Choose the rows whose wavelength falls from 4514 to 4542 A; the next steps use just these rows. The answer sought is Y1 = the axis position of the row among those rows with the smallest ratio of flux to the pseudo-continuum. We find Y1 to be 4538.20 A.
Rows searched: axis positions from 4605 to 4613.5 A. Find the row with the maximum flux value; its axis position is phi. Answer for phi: 4608.75 A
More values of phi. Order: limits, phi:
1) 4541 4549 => 4543.43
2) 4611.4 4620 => 4615.13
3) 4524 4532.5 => 4527.76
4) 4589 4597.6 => 4592.86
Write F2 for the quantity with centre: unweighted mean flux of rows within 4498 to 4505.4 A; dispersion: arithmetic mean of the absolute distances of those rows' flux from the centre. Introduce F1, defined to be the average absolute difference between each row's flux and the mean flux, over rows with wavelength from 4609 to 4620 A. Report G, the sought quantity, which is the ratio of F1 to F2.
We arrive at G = 1.0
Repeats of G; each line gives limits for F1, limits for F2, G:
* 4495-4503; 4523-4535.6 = 0.7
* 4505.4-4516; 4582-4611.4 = 0.6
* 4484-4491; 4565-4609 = 1.3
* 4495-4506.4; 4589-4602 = 1.0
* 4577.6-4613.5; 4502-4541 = 0.9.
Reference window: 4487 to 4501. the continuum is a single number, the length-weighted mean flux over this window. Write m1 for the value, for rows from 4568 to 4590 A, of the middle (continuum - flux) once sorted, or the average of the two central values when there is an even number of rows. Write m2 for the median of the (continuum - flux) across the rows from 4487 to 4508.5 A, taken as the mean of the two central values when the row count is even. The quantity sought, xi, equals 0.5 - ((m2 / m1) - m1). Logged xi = 2.5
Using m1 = 1.1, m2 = -1.0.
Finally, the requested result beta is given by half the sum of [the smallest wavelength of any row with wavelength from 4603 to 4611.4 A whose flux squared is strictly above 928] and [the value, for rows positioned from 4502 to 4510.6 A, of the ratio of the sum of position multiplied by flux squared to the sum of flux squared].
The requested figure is 4555.4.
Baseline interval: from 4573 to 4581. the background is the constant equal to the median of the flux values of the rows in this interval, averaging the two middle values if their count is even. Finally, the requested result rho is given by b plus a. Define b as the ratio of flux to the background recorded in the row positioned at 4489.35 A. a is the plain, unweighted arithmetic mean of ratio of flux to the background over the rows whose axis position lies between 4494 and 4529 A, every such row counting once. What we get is 2.14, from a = 1.05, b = 1.08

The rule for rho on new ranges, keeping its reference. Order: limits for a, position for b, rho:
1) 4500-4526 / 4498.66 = 1.98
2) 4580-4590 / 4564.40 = 2.18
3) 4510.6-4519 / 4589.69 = 2.25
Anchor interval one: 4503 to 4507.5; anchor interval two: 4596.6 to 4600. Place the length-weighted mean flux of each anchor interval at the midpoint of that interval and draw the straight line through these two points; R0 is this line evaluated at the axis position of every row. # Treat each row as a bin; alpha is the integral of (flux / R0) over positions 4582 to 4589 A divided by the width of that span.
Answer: 1.03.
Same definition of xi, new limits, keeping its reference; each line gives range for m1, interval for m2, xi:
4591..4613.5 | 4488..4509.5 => -1.5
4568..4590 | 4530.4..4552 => -1.2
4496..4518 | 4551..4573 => 0.8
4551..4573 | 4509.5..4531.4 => 1.8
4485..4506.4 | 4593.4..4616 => -1.6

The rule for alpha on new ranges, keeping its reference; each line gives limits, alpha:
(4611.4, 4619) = 1.02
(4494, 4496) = 1.03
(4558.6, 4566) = 1.00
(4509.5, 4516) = 1.05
